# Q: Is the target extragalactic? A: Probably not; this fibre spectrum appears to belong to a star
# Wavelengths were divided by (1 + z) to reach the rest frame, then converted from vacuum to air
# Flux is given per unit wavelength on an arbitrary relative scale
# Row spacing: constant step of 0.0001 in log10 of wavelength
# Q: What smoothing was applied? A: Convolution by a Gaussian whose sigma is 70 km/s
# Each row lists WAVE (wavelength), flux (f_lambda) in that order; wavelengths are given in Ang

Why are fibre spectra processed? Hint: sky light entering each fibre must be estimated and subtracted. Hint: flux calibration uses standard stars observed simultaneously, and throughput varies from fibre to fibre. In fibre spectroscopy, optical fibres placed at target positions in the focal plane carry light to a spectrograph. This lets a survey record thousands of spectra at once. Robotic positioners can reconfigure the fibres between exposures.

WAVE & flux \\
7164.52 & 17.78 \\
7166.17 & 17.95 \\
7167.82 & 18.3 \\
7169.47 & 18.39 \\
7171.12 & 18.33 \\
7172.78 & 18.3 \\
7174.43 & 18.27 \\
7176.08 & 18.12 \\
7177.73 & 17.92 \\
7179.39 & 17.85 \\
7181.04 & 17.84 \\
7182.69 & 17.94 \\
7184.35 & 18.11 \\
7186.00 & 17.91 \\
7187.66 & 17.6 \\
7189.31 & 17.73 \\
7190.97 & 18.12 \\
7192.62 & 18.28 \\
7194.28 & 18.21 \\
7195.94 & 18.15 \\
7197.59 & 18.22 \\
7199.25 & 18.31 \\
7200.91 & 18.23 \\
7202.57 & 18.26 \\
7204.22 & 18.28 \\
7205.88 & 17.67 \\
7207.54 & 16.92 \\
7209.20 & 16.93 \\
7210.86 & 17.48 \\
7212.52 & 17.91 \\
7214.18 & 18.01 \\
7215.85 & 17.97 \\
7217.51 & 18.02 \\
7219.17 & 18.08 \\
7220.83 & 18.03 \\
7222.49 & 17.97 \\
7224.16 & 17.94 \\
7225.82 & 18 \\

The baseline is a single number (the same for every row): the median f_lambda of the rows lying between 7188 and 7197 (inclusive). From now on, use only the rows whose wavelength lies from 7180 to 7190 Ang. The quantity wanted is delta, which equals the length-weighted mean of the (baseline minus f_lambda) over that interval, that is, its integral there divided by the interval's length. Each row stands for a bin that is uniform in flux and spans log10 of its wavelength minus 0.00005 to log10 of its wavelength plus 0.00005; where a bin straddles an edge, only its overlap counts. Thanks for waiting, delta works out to 0.29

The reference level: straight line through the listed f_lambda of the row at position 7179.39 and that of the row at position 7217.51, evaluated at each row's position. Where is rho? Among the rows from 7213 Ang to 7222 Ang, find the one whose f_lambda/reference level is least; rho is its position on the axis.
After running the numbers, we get 7215.85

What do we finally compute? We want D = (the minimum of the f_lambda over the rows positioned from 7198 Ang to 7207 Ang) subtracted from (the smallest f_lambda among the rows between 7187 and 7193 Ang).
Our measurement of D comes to -0.07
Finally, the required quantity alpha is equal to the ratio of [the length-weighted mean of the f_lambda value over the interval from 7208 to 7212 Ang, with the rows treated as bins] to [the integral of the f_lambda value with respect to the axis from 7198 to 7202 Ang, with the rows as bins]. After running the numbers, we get 0.236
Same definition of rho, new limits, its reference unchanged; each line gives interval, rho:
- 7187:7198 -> 7187.66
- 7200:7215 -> 7207.54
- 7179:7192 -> 7187.66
